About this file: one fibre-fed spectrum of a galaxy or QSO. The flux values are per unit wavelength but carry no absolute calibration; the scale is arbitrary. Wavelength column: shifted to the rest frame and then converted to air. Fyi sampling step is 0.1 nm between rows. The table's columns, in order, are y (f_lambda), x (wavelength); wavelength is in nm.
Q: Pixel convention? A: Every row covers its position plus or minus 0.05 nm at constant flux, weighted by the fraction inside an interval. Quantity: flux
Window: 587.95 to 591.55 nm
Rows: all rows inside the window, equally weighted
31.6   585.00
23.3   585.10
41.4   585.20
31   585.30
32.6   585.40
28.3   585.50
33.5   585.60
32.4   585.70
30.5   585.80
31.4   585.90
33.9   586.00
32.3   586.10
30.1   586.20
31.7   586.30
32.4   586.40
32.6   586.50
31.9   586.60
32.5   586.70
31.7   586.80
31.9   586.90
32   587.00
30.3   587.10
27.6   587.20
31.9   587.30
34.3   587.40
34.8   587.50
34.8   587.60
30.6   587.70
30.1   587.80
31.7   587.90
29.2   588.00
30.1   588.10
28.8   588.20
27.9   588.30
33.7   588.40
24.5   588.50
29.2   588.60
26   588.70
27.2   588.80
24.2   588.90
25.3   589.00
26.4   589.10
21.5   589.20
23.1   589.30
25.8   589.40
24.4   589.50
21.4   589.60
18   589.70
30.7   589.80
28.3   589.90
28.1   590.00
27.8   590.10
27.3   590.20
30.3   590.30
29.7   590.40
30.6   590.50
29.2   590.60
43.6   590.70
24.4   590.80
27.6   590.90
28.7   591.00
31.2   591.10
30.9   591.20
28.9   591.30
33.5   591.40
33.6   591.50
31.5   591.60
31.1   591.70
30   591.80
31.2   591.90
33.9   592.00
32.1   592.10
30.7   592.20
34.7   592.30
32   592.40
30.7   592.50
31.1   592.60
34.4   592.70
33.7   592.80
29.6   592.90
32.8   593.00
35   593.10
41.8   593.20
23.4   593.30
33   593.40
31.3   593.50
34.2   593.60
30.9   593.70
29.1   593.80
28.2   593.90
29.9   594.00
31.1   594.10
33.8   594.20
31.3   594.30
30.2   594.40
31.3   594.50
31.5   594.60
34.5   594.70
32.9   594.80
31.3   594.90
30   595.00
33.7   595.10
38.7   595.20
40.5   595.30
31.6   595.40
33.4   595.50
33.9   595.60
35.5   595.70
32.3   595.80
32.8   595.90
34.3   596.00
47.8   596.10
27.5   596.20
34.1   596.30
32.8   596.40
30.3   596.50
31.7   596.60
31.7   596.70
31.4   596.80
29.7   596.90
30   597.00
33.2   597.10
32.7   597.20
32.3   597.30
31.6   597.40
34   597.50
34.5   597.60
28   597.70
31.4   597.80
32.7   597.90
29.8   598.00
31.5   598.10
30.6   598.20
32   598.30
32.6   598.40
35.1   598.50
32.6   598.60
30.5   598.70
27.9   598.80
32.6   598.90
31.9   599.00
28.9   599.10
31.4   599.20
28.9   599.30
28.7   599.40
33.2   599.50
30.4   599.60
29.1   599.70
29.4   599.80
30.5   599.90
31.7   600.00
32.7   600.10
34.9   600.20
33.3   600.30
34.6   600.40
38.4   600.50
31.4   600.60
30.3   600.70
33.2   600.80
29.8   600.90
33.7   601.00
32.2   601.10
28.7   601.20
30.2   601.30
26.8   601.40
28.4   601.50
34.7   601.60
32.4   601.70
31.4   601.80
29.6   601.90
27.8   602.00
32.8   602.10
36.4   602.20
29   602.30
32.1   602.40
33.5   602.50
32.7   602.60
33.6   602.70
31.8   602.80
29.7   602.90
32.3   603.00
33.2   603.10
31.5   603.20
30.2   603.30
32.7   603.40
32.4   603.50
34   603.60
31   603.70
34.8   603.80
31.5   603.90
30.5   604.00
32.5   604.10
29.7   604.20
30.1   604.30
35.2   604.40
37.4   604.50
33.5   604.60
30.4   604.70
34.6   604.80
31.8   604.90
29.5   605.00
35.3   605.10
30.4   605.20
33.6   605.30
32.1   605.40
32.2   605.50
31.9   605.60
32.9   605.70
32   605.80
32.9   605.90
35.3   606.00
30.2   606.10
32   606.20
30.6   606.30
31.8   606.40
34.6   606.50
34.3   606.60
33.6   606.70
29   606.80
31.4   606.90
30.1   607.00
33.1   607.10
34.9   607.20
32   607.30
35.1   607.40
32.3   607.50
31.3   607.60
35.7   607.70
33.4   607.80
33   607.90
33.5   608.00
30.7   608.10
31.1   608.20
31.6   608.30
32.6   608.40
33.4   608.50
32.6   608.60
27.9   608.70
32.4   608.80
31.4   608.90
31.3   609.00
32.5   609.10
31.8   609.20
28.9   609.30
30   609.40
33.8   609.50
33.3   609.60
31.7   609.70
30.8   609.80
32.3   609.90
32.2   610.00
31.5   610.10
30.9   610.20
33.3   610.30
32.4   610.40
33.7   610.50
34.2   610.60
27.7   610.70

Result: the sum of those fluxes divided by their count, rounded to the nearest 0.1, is 28.1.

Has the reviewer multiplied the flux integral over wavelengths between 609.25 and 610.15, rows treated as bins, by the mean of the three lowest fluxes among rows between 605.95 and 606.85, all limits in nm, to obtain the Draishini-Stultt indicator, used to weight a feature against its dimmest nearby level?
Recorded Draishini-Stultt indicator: 852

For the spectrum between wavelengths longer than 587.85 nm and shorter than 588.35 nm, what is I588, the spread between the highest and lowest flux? 3.8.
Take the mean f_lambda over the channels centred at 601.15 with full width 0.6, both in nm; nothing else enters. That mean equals 30.2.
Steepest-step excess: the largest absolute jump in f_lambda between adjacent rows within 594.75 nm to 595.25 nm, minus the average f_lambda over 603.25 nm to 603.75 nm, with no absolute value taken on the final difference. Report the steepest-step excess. -27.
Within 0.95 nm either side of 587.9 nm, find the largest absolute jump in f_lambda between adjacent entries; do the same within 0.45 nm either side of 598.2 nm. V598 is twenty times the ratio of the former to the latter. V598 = 63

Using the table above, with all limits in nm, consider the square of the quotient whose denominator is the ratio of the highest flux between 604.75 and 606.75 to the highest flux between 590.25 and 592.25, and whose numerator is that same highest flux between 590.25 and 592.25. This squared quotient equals 2900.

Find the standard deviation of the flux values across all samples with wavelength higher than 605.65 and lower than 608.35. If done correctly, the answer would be 1.7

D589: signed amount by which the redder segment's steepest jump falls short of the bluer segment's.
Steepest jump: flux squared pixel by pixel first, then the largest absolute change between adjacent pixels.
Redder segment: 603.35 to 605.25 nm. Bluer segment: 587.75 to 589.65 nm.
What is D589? 160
